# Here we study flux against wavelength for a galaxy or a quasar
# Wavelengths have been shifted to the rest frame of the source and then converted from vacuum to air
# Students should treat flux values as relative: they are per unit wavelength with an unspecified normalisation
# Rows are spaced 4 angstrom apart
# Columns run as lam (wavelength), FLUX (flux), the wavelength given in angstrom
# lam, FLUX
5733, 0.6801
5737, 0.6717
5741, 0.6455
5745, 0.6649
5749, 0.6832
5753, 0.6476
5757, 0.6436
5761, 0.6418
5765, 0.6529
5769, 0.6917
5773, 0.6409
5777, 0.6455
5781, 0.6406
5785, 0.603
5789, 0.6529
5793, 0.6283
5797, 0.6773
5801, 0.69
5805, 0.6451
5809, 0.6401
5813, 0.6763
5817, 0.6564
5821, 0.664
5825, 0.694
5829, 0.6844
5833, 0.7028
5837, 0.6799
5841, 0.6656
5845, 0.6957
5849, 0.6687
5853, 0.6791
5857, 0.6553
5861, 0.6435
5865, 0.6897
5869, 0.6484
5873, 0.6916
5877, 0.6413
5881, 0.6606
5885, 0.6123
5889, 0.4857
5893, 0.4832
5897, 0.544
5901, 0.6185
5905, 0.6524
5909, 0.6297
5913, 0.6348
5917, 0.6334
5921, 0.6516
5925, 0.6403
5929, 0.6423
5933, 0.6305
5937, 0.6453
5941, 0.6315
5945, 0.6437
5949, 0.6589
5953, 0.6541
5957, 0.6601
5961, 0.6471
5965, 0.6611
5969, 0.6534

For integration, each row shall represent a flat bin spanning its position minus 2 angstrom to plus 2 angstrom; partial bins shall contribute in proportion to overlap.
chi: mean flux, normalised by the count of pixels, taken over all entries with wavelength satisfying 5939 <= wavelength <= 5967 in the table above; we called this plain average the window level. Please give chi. 0.651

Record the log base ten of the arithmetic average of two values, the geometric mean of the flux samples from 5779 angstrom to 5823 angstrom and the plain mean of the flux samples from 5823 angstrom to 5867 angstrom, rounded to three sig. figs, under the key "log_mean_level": -0.177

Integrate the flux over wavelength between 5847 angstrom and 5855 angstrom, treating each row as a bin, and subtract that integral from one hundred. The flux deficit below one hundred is 94.6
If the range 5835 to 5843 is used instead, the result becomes 94.6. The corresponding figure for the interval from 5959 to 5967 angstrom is 94.8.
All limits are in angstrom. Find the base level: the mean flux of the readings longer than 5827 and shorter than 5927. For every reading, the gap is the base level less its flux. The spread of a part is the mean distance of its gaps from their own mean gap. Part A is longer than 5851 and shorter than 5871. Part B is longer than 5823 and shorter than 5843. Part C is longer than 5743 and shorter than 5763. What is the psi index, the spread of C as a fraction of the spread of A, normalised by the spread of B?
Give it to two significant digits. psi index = 80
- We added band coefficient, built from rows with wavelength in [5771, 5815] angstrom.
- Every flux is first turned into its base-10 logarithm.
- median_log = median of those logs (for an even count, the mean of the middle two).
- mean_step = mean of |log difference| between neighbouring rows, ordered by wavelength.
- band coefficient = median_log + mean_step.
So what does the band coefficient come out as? -0.172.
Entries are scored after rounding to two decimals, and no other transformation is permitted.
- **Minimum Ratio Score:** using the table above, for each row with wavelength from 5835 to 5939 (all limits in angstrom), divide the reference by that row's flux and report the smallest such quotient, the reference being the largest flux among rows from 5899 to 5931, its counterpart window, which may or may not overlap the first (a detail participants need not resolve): 0.94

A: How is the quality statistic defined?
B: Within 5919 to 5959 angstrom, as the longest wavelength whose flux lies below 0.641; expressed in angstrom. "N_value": 5941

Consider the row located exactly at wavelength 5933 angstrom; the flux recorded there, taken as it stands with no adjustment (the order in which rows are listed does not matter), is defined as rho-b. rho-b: 0.6305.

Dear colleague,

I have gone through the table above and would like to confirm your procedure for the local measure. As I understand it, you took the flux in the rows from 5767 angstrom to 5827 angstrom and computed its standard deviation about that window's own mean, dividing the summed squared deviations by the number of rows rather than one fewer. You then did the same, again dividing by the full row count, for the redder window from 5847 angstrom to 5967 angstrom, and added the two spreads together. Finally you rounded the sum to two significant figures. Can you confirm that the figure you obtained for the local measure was 0.073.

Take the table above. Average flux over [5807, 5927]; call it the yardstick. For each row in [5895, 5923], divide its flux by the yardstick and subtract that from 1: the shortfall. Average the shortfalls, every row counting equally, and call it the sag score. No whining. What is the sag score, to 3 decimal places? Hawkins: 0.032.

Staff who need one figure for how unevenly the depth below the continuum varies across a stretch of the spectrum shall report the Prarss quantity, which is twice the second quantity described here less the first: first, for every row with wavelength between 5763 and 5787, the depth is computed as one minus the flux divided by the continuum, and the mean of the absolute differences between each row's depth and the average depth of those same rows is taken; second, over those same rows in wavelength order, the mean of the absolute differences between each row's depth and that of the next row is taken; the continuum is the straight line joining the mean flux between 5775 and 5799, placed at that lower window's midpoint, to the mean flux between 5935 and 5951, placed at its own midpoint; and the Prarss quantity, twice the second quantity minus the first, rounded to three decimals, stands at 0.058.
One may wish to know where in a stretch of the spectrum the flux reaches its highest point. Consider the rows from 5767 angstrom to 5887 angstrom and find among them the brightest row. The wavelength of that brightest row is 5833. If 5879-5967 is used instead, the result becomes 5965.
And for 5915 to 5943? 5921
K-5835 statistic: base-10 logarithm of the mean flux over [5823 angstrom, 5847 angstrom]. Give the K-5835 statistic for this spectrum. -0.163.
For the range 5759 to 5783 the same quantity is -0.186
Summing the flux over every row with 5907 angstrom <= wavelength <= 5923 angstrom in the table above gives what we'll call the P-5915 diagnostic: 2.55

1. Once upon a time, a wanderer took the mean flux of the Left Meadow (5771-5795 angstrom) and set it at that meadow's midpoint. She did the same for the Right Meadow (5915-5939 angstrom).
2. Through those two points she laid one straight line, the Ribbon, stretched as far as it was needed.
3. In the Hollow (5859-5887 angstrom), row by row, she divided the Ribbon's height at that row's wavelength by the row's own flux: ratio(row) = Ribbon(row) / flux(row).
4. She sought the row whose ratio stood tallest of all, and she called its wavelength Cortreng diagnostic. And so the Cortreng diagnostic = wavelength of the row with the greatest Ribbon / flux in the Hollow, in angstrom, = 5885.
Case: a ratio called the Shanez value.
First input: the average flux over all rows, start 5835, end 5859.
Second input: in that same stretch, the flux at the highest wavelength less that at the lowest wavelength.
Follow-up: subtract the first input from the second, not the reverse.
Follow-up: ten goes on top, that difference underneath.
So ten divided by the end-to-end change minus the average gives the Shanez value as -14.3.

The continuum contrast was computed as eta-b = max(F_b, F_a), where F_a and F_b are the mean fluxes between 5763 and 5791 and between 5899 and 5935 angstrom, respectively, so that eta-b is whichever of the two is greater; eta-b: 0.6468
